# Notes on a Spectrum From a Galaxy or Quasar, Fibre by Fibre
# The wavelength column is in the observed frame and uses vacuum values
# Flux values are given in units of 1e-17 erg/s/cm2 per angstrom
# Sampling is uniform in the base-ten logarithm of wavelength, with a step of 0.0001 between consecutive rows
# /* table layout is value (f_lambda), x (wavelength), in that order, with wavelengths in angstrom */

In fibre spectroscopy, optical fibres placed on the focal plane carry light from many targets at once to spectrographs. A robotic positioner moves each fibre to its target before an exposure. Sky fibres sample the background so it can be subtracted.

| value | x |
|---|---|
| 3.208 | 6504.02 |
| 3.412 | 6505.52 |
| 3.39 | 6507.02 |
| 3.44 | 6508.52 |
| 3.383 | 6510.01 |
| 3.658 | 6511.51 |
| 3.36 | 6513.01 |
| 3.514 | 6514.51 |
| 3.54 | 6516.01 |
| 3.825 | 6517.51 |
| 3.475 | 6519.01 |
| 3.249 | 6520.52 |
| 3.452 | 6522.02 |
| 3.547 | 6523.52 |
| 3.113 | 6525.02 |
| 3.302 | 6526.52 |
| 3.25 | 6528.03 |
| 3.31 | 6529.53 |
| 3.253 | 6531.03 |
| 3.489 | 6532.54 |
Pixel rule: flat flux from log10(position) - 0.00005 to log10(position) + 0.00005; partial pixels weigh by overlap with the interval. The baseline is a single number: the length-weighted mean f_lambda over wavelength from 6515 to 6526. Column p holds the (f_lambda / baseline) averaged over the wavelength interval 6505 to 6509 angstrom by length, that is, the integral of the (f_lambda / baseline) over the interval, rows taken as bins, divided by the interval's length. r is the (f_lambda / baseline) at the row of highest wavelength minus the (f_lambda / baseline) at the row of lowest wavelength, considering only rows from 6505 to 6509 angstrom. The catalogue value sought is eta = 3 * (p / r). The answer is 365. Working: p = 0.99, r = 0.01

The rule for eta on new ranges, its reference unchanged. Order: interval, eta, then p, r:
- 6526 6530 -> 1231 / 0.95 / 0.00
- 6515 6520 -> -166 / 1.04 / -0.02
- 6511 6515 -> -73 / 1.01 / -0.04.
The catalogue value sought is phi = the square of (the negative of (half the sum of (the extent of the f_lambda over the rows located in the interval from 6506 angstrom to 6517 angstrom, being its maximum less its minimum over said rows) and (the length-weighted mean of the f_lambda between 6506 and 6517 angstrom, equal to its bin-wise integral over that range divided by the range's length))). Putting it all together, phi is 3.56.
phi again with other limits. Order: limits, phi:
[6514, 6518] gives 3.86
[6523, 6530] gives 3.48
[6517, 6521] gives 4.17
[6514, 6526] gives 4.35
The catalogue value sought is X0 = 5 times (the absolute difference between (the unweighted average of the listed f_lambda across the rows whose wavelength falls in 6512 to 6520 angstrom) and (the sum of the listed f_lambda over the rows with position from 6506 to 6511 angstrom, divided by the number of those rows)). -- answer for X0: 0.7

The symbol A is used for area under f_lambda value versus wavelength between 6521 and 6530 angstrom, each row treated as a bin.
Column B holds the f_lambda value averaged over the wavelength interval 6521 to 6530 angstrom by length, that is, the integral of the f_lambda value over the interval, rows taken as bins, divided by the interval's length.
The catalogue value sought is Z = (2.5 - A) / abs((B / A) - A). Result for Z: -0.920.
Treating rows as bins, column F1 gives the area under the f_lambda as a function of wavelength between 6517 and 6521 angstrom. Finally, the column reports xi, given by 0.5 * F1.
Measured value 7.0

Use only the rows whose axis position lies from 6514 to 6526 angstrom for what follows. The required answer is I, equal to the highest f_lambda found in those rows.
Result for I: 3.825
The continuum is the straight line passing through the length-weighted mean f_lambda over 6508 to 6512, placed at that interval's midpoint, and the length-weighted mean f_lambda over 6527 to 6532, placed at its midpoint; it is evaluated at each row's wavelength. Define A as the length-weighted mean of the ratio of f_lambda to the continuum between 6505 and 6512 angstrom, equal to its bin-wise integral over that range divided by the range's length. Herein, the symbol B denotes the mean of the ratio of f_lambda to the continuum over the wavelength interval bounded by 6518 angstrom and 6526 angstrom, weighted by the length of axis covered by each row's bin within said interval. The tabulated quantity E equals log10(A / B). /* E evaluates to -0.009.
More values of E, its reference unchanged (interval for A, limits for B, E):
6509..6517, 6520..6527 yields 0.006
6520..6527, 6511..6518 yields -0.016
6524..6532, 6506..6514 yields 0.001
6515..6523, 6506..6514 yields 0.020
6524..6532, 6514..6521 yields -0.019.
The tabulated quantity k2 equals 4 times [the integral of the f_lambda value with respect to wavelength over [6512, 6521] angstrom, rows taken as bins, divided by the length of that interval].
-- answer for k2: 14.0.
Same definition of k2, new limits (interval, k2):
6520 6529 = 13.3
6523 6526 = 13.3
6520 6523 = 13.5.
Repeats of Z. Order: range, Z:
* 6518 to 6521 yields -0.781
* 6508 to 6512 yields -0.836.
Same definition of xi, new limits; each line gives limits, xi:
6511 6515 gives 7.0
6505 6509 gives 6.8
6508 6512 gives 7.0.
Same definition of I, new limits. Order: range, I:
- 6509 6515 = 3.658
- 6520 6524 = 3.547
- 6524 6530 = 3.31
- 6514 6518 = 3.825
